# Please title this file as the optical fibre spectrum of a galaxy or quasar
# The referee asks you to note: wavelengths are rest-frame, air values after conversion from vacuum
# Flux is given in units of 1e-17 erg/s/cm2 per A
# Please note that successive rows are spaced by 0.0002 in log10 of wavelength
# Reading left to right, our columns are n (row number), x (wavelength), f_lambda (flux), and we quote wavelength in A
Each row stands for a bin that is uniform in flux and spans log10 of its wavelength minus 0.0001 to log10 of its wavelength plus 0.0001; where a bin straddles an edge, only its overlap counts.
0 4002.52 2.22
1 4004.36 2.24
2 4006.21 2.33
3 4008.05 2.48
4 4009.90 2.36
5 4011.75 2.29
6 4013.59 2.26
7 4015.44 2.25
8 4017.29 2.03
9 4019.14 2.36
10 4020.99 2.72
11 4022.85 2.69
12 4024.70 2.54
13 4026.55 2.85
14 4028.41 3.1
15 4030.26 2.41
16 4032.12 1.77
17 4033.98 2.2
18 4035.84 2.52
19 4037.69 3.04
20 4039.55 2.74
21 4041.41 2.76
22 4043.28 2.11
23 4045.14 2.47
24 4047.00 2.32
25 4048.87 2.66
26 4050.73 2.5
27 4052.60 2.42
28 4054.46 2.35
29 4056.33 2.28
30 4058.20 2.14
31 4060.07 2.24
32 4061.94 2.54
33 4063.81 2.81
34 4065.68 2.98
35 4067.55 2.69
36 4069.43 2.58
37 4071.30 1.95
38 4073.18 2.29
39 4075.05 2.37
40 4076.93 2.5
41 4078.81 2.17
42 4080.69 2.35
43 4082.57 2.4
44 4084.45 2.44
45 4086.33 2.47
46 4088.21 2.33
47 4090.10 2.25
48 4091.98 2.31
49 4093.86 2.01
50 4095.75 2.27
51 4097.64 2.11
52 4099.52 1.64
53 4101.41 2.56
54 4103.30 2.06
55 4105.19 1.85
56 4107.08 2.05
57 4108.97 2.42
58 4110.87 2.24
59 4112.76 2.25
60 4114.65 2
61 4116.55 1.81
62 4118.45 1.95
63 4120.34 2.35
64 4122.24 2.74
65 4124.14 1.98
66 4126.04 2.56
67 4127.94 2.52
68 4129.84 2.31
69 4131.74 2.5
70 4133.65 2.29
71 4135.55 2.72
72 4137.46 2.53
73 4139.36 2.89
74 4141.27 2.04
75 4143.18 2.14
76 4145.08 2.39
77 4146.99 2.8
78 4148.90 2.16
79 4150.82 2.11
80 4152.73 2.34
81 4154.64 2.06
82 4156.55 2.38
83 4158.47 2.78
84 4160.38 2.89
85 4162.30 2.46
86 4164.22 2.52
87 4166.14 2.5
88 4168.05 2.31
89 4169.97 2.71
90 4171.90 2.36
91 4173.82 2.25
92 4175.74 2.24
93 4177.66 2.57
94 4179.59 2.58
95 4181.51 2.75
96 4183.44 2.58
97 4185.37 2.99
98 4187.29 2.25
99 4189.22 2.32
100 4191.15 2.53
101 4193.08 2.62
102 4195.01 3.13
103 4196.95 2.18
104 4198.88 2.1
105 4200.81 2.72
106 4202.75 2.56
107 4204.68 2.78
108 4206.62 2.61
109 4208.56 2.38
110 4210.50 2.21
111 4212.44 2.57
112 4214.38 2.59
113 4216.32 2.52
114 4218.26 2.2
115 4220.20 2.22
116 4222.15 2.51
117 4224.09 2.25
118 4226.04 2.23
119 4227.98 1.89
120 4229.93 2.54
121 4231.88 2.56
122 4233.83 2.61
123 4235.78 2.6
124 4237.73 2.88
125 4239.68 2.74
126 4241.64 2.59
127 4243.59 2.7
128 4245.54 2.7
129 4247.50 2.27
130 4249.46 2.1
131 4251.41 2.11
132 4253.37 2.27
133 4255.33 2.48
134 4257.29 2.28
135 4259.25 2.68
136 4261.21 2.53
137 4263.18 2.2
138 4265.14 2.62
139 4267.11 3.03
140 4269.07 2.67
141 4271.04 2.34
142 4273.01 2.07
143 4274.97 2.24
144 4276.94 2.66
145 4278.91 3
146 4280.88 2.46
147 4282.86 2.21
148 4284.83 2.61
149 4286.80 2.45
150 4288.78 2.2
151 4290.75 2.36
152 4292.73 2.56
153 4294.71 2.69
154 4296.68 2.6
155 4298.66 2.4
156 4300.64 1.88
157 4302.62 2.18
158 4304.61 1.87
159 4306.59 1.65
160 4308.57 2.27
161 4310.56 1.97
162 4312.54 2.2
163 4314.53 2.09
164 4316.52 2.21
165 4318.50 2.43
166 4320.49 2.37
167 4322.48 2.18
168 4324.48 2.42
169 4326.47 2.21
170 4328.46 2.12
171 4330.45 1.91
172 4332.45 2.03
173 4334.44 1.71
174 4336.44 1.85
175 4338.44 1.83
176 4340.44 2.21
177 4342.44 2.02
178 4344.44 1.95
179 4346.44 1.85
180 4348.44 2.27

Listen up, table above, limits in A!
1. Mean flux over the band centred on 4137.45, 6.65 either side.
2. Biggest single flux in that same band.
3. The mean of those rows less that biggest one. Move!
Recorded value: -0.45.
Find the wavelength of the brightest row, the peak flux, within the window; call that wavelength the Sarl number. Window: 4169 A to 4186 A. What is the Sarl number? 4185.37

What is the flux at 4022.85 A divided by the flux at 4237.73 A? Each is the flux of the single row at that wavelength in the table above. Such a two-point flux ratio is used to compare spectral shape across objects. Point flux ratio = 0.93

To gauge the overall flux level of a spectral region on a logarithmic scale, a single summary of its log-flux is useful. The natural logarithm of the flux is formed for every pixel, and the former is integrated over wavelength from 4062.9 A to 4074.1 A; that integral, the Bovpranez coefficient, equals 10.4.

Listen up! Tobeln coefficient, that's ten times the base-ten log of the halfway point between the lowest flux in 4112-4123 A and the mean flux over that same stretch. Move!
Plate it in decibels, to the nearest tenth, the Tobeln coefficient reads 3.0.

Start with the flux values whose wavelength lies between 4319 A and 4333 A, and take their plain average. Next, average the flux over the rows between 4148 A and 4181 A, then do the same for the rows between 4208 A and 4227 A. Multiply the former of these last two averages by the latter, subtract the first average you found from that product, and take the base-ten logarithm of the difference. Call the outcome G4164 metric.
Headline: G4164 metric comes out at 0.552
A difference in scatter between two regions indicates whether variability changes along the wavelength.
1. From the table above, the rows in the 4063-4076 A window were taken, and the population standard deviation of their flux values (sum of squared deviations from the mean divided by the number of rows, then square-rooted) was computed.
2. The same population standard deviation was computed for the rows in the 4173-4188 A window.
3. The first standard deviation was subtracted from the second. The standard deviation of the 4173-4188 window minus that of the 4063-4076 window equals -0.07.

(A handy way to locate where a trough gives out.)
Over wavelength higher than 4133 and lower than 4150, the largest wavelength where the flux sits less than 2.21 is 4148.90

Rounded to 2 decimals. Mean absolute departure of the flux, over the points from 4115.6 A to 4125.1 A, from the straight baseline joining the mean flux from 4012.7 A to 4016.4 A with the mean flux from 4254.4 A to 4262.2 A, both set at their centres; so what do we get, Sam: 0.34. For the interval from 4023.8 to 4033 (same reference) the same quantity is 0.47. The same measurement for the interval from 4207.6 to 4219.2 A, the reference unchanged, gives 0.15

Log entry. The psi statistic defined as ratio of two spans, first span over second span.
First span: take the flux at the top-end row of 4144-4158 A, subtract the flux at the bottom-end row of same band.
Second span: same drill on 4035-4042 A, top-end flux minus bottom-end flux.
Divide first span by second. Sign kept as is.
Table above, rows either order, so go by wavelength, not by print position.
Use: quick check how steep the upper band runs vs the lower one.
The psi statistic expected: 0.0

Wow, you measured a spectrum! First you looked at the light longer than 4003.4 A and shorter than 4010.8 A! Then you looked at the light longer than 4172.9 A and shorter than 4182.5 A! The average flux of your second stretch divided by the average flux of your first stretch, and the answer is 1.05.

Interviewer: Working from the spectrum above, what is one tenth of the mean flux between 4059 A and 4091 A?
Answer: 0.243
